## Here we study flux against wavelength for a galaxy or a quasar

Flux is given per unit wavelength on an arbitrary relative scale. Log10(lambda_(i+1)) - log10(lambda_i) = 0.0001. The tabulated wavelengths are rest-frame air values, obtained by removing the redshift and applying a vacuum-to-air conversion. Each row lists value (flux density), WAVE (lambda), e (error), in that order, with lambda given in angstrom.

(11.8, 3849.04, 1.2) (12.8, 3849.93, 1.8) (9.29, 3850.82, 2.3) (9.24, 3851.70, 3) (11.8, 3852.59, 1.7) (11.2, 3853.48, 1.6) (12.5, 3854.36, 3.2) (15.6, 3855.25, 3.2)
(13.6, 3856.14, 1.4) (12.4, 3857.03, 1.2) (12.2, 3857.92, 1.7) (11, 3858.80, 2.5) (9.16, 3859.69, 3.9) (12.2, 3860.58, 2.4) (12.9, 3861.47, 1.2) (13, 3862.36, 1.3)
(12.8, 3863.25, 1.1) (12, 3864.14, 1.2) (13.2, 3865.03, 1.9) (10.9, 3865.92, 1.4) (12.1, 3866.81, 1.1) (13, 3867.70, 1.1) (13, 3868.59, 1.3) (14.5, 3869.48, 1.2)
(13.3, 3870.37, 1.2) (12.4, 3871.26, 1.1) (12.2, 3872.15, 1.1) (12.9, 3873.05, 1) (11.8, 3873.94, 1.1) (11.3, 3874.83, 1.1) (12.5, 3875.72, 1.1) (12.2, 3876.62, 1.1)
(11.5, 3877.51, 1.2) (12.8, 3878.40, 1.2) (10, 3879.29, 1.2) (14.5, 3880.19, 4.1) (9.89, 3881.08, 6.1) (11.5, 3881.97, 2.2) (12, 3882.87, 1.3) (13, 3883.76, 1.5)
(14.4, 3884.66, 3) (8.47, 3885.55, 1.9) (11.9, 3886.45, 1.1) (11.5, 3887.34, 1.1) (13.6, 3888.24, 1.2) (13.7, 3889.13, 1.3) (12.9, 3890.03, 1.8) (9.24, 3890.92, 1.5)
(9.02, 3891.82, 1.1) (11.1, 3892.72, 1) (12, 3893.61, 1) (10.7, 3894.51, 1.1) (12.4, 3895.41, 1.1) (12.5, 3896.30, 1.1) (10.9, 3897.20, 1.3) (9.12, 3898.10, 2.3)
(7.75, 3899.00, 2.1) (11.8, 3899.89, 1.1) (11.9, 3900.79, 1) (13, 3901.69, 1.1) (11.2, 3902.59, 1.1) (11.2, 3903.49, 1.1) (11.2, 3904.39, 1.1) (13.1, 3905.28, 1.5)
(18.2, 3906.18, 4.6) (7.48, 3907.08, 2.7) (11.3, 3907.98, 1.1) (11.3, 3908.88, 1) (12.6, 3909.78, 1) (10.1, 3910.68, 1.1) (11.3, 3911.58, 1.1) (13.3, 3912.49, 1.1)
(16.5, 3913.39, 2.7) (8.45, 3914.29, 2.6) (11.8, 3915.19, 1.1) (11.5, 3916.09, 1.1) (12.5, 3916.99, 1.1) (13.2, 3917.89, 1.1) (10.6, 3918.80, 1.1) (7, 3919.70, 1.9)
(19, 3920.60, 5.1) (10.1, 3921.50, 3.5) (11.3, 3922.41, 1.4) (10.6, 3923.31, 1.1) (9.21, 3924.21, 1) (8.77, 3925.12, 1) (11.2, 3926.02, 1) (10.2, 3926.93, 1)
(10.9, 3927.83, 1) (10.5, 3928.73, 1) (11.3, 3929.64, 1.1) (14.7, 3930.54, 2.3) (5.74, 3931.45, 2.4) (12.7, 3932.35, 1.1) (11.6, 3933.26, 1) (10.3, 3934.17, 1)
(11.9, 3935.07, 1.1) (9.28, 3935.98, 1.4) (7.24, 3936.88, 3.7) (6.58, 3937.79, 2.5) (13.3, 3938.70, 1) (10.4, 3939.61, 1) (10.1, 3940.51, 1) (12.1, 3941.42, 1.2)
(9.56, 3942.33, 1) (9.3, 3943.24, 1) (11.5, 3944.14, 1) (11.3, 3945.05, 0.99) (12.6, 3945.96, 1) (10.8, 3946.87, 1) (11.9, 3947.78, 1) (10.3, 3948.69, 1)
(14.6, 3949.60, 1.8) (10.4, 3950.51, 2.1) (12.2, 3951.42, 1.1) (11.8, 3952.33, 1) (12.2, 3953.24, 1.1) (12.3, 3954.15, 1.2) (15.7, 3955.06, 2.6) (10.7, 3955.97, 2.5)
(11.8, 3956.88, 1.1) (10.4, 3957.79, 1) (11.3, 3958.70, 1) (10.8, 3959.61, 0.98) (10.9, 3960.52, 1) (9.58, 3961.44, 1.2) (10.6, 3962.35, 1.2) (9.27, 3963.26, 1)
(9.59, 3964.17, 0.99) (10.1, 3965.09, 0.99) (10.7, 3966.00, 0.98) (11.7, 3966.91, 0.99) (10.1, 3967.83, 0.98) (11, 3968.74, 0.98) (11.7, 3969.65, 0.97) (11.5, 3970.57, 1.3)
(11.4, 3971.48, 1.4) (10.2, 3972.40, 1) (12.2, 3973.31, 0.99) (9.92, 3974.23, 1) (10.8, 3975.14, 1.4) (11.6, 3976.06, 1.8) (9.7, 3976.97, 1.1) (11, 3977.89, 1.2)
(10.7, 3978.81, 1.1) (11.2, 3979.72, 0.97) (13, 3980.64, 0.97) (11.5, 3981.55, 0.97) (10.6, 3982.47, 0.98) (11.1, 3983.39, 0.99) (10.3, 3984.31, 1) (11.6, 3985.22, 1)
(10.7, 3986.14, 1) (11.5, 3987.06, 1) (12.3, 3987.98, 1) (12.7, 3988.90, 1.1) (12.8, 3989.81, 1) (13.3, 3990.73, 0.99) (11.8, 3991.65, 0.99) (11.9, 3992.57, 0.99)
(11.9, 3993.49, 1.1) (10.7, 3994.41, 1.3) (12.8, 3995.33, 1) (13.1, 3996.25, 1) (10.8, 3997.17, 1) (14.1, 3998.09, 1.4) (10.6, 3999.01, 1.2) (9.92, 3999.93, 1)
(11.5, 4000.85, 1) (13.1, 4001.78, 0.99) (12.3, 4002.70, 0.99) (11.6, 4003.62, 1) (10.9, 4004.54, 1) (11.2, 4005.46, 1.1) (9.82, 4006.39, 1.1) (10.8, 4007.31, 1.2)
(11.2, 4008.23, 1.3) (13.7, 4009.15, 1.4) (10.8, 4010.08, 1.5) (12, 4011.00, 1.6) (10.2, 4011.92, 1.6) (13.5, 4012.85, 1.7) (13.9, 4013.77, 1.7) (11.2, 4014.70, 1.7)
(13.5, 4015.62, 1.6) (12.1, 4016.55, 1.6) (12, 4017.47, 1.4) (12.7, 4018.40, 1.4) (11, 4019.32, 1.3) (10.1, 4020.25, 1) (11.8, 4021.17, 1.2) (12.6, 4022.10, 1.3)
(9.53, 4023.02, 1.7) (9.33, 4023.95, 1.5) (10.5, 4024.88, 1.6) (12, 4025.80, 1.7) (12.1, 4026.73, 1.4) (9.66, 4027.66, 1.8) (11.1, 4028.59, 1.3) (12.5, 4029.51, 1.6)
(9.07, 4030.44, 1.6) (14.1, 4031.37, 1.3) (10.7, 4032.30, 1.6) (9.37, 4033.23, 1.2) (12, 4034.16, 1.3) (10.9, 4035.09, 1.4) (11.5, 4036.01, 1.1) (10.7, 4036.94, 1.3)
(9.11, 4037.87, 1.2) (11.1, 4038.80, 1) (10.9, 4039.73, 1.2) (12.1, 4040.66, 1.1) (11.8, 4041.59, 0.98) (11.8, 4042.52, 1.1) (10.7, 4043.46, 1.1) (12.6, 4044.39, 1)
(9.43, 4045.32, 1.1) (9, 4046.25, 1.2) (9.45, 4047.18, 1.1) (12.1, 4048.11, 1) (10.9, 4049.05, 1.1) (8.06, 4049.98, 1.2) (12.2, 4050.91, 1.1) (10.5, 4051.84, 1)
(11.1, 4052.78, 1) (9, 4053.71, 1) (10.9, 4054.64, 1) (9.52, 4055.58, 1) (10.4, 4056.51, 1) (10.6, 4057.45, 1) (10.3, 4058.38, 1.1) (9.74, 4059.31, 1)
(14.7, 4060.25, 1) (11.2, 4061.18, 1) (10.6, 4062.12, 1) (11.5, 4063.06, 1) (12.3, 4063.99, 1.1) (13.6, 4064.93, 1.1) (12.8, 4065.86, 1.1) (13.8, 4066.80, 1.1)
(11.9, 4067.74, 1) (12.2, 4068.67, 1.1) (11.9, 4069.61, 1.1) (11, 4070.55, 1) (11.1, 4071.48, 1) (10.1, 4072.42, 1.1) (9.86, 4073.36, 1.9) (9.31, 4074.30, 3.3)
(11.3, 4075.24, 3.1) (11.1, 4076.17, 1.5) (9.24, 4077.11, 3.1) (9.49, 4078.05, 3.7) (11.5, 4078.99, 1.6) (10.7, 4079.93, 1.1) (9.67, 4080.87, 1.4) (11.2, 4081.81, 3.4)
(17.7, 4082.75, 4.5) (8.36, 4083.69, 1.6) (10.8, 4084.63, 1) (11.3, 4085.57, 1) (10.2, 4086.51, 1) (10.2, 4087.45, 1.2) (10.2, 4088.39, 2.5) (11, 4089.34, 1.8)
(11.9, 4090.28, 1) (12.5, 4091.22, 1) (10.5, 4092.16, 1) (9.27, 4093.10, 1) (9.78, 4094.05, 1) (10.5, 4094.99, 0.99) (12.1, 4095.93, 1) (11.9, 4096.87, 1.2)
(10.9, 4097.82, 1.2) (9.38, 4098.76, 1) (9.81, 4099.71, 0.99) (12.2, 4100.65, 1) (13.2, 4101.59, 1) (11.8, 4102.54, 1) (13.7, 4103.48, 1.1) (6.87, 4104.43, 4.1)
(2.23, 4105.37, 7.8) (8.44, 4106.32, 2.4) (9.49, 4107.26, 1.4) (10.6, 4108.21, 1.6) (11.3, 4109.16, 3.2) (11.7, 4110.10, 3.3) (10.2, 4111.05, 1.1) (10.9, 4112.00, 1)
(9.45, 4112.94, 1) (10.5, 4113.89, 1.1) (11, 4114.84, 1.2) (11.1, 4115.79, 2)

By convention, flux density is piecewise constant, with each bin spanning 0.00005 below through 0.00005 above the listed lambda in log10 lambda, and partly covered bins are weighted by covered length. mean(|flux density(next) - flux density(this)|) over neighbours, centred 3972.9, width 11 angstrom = 1.11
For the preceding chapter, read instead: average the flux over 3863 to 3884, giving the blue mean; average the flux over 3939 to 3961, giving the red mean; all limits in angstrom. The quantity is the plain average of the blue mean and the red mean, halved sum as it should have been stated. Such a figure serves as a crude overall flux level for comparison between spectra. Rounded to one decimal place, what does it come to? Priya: 11.9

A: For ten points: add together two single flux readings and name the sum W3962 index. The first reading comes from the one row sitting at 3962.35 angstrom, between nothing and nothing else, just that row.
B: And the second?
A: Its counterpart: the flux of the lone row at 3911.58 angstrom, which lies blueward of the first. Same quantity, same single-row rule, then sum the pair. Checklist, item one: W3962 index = 21.9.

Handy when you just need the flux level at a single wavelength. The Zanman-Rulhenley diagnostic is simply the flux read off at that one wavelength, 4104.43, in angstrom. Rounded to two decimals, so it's 6.87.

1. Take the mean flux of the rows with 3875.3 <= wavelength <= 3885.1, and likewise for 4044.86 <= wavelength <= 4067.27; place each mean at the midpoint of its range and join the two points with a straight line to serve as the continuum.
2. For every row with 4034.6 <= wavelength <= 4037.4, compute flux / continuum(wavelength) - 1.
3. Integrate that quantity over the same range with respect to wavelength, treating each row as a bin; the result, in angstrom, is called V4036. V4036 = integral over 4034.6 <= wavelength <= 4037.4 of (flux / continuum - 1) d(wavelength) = -0.02 angstrom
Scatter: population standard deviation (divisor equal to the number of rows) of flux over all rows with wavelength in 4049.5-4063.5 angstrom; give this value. 1.46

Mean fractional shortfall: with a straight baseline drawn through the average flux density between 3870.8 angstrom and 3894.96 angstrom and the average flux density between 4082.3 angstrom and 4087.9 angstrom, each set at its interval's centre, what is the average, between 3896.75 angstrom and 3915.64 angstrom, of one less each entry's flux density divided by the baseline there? 0.01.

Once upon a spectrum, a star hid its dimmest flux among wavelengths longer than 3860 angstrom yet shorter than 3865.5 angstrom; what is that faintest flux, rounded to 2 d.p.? 12.00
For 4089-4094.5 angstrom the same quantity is 9.27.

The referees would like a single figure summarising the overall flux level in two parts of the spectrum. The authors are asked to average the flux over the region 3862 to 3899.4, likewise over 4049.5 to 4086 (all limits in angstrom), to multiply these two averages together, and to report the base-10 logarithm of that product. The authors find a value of 2.12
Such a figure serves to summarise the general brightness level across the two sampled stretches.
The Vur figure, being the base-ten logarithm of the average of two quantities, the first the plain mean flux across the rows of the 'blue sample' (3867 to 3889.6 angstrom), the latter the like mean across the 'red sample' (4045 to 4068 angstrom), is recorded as 1.07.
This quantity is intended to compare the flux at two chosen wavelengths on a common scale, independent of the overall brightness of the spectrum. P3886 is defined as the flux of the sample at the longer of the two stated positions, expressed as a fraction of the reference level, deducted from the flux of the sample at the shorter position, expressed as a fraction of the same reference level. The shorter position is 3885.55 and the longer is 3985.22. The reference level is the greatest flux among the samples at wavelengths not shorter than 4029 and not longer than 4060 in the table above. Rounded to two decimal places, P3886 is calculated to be -0.22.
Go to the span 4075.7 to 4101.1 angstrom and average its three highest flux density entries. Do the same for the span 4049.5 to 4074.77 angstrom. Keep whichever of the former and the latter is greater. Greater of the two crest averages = 14.1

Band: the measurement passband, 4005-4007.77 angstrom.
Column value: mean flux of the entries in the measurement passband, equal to 10.6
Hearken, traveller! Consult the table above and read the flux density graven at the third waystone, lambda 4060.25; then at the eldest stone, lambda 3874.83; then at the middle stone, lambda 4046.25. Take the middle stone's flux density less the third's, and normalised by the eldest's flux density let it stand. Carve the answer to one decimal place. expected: -0.5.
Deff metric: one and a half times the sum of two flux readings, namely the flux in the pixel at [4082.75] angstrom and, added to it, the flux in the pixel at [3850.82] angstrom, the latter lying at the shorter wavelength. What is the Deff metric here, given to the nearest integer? 40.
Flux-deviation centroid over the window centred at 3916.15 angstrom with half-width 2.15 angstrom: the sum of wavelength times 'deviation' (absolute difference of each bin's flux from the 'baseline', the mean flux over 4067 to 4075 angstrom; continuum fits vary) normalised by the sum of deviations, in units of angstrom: 3916.1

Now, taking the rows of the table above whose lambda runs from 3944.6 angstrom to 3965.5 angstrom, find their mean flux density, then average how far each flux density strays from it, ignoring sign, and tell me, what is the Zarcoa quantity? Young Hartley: 1.12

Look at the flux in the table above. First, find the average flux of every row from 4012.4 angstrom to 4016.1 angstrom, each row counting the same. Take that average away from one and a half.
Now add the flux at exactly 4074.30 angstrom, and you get -2.2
